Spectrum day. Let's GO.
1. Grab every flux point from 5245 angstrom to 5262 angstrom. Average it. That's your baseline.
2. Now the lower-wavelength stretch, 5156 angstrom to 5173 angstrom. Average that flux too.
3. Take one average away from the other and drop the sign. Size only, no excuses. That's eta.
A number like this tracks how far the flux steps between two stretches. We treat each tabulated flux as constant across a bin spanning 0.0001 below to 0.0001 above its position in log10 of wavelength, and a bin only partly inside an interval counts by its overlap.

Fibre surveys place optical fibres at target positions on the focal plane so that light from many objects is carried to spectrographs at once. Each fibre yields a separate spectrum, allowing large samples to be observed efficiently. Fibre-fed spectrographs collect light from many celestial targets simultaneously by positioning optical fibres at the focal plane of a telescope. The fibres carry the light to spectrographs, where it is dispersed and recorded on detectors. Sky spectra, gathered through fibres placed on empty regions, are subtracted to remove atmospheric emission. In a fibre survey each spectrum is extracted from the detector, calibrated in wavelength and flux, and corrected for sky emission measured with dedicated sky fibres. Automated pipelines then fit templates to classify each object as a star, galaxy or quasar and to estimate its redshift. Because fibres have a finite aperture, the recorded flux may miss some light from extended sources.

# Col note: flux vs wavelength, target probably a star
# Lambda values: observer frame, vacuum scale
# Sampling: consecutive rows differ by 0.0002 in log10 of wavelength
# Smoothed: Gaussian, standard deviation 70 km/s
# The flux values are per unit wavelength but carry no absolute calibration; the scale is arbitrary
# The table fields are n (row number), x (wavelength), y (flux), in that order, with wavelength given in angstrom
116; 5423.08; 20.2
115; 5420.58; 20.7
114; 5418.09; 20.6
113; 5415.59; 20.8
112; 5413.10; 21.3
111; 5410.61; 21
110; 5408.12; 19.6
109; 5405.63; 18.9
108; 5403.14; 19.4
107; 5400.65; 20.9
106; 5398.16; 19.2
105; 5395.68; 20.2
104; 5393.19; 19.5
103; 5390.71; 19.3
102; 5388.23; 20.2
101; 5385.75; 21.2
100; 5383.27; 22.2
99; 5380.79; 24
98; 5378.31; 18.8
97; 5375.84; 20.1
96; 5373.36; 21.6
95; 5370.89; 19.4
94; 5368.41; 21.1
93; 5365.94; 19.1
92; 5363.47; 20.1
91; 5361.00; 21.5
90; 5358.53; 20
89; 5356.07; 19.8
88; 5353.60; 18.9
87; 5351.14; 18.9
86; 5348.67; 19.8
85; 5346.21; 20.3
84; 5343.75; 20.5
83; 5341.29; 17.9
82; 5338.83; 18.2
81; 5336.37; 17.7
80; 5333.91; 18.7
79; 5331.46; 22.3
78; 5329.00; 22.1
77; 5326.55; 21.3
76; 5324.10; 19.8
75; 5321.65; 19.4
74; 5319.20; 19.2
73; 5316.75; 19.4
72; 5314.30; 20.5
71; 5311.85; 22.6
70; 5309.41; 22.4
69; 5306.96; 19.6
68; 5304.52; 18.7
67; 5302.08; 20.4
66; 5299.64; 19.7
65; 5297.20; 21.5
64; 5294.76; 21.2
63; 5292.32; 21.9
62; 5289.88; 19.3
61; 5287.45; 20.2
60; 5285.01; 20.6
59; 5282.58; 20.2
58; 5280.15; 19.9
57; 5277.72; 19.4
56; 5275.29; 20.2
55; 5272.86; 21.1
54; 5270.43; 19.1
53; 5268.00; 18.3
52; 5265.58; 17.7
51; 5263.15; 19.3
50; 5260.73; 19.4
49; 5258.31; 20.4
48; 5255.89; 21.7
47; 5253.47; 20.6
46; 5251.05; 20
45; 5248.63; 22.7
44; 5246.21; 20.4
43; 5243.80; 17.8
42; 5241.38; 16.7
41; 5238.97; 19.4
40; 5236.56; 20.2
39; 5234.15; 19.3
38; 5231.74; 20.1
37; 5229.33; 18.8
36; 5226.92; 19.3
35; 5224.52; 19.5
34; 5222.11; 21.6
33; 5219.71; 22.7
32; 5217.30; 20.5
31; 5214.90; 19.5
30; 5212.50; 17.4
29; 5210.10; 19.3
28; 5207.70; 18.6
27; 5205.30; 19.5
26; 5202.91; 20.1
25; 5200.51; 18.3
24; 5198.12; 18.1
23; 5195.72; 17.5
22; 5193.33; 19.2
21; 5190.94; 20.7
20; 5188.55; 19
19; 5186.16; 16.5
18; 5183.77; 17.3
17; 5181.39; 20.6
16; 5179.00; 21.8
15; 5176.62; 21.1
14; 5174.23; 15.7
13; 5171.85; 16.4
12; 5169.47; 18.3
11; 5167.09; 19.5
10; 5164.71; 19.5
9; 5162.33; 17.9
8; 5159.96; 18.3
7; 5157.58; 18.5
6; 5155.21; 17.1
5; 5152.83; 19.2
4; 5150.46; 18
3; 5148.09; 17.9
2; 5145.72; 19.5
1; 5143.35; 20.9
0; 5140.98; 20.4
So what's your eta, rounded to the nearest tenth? 2.4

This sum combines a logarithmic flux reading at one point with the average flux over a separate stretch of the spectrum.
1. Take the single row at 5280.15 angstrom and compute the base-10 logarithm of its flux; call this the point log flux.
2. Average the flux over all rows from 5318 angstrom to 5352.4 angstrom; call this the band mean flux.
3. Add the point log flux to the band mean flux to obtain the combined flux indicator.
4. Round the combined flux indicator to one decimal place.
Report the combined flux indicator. 21.0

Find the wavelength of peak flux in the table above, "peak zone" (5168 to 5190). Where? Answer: 5179.00 angstrom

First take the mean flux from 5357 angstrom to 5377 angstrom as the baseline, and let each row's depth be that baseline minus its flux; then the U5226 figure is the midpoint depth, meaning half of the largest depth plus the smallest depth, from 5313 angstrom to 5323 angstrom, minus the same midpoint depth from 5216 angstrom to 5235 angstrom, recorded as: 0.9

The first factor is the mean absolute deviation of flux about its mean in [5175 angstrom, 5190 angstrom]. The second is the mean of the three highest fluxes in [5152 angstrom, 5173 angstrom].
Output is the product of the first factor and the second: 34.6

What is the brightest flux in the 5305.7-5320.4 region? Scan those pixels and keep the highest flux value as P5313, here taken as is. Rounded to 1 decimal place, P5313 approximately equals 22.6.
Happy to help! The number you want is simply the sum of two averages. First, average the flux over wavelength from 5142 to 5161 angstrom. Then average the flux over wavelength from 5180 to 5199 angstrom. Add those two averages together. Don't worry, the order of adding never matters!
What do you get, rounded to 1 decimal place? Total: 37.3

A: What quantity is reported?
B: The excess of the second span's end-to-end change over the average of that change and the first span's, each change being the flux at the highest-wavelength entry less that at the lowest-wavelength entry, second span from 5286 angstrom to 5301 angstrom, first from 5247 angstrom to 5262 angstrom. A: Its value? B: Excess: 1.4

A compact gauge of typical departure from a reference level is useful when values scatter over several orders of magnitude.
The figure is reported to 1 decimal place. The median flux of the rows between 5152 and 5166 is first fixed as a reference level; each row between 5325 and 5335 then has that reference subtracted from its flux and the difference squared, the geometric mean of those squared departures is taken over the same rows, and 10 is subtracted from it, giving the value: -6.5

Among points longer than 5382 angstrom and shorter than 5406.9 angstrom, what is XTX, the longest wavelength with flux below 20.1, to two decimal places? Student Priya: 5405.63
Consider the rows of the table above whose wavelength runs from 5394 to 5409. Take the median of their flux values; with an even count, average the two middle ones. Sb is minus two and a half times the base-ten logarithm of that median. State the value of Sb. -3.23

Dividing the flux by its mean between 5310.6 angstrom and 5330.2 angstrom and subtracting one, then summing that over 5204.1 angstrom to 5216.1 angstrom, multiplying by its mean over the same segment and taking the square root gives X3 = 0.18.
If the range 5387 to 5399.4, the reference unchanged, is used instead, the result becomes 0.09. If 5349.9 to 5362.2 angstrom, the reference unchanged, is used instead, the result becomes 0.08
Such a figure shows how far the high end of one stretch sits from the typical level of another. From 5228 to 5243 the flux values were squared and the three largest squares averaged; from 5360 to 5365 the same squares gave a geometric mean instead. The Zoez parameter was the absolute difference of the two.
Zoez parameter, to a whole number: 36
